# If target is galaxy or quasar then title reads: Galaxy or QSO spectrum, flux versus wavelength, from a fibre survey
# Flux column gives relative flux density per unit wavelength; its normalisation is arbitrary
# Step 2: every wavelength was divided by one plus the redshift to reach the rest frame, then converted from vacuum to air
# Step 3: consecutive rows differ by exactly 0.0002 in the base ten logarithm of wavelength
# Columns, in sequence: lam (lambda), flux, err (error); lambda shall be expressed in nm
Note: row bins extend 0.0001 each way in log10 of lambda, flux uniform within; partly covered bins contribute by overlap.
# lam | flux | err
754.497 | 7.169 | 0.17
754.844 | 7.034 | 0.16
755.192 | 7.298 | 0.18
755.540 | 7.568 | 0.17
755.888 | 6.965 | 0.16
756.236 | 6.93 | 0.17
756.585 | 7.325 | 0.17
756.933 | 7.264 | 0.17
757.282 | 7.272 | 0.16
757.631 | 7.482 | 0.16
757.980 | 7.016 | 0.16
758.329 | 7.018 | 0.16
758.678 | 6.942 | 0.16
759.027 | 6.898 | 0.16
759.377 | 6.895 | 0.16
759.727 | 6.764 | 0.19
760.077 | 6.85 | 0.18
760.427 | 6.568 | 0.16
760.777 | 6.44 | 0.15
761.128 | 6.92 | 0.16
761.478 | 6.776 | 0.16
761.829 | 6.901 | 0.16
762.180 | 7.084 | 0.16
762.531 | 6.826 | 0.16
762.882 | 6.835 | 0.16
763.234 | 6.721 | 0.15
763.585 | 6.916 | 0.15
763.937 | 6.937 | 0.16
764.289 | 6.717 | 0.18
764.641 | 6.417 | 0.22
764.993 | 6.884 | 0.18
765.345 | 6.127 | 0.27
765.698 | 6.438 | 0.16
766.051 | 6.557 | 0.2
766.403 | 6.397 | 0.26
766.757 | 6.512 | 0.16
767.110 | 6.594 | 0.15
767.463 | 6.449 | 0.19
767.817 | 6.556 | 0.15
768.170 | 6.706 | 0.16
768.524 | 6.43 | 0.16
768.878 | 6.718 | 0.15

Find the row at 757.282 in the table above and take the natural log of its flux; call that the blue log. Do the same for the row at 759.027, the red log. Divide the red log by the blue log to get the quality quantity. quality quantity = 0.97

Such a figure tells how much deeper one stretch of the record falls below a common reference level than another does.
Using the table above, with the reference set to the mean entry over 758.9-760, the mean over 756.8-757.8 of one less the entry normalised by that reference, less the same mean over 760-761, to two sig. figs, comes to -0.11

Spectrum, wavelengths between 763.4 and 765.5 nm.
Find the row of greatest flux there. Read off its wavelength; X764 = 763.937 nm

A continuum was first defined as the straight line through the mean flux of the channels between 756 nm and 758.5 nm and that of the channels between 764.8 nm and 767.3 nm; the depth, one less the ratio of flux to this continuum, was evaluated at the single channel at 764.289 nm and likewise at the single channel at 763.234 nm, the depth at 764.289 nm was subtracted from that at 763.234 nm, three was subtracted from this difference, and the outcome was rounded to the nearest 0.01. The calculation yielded -2.99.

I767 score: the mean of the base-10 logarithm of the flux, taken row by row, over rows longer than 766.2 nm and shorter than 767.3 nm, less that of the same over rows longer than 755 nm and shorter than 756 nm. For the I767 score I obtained -0.049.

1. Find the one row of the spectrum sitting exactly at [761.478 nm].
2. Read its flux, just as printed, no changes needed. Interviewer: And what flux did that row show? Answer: 6.776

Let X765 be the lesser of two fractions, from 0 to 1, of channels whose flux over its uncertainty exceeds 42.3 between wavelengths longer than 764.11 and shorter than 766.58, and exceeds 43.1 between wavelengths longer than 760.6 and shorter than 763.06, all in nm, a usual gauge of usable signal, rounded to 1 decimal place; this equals 0.0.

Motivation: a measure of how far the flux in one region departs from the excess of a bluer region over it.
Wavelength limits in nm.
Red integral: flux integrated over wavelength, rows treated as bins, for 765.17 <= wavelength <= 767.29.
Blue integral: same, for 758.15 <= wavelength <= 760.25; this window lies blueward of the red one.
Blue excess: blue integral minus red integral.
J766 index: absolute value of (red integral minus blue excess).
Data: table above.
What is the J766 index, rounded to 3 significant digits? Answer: 12.8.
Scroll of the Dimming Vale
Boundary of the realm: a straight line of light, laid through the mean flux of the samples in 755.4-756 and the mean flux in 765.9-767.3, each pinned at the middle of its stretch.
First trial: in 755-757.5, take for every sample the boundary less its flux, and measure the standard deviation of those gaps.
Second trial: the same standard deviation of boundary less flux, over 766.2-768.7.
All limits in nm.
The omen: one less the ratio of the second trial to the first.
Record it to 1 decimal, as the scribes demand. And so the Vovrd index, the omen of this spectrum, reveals 0.4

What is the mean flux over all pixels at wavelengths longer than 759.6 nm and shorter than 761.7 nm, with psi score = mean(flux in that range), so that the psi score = 6.72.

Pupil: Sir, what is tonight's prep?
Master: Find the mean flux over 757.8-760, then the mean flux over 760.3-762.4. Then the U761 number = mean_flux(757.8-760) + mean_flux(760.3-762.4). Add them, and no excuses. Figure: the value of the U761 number 13.7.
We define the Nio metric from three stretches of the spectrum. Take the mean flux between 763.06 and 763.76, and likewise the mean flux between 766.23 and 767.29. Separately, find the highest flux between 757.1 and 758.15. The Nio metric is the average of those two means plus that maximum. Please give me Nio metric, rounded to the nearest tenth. 14.1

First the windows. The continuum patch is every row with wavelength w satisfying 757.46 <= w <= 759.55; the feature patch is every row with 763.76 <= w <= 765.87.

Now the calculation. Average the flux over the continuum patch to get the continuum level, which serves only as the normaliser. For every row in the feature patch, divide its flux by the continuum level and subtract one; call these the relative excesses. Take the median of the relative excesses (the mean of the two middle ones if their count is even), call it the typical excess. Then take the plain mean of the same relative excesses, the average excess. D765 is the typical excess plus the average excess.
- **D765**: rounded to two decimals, -0.13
